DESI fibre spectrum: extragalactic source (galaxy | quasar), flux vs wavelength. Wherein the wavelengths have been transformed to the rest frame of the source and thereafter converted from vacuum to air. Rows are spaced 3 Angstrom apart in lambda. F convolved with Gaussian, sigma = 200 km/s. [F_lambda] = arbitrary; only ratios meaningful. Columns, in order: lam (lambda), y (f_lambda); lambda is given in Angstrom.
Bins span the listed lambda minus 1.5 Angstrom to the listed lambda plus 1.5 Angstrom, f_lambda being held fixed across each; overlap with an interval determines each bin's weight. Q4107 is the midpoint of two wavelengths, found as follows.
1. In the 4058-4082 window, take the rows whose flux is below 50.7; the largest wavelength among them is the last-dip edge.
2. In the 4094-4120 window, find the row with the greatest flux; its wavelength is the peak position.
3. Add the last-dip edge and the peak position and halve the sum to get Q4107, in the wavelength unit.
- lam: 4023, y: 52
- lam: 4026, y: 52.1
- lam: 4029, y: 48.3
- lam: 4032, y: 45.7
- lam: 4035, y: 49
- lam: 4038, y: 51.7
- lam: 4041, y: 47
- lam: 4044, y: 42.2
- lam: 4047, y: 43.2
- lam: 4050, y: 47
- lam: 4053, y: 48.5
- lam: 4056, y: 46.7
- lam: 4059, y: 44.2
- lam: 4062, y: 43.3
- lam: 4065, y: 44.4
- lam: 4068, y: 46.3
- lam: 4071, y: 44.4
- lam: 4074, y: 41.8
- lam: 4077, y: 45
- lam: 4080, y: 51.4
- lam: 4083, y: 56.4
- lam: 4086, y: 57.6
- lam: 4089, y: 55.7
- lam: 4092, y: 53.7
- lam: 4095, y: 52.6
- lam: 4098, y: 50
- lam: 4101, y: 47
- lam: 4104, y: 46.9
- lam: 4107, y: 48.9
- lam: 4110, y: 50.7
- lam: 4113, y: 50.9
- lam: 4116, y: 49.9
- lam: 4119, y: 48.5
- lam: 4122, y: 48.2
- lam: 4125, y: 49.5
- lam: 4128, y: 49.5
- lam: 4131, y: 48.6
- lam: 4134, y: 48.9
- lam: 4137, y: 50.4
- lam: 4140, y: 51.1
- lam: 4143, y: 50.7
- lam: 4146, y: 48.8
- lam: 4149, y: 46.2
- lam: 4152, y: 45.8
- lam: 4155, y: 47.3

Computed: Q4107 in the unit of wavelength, 4086.0 Angstrom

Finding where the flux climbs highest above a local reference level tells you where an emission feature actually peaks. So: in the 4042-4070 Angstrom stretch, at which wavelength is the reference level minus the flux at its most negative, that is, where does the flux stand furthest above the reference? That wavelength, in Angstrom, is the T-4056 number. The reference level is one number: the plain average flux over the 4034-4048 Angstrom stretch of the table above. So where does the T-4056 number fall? 4053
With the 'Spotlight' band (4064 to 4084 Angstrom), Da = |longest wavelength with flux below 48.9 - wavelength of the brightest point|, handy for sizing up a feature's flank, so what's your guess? 6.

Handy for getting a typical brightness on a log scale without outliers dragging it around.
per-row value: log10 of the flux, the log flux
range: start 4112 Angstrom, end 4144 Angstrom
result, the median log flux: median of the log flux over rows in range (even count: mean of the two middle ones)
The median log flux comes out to 1.695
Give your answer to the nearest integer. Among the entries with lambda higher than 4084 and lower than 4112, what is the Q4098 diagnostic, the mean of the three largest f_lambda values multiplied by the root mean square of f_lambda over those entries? 2871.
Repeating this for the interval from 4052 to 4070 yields 2151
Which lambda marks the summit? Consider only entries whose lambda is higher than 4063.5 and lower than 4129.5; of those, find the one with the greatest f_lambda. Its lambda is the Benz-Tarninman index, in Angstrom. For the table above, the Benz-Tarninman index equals 4086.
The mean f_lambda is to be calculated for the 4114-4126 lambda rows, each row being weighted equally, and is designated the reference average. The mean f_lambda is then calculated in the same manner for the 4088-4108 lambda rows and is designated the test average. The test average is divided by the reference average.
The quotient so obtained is 1.03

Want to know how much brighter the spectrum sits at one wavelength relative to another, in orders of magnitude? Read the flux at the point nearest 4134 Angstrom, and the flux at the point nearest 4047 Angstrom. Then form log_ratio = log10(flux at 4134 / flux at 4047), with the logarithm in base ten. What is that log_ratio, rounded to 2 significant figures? 0.054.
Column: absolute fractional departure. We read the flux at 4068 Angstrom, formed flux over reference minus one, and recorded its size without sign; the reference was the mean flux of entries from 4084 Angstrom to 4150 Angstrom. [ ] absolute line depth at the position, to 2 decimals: 0.08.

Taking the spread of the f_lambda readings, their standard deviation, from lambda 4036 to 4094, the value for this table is 5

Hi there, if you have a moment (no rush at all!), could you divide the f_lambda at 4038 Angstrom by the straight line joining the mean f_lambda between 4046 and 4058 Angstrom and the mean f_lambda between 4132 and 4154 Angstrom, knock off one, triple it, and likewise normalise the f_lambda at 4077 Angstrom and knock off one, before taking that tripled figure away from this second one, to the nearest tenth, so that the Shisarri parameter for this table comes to -0.4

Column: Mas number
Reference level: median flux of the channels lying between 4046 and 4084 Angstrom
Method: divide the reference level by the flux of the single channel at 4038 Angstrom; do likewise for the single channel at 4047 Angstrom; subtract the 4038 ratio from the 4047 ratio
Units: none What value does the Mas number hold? 0.17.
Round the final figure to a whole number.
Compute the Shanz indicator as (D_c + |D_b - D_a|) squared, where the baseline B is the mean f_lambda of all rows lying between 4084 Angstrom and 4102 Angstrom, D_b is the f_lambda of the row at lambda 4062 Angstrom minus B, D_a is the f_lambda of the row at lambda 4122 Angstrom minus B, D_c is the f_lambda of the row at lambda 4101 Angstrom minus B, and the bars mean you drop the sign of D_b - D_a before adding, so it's 1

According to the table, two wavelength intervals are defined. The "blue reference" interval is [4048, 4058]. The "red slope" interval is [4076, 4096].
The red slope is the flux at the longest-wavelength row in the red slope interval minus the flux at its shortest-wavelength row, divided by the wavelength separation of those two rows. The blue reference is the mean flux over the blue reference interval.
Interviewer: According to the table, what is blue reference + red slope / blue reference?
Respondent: 47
